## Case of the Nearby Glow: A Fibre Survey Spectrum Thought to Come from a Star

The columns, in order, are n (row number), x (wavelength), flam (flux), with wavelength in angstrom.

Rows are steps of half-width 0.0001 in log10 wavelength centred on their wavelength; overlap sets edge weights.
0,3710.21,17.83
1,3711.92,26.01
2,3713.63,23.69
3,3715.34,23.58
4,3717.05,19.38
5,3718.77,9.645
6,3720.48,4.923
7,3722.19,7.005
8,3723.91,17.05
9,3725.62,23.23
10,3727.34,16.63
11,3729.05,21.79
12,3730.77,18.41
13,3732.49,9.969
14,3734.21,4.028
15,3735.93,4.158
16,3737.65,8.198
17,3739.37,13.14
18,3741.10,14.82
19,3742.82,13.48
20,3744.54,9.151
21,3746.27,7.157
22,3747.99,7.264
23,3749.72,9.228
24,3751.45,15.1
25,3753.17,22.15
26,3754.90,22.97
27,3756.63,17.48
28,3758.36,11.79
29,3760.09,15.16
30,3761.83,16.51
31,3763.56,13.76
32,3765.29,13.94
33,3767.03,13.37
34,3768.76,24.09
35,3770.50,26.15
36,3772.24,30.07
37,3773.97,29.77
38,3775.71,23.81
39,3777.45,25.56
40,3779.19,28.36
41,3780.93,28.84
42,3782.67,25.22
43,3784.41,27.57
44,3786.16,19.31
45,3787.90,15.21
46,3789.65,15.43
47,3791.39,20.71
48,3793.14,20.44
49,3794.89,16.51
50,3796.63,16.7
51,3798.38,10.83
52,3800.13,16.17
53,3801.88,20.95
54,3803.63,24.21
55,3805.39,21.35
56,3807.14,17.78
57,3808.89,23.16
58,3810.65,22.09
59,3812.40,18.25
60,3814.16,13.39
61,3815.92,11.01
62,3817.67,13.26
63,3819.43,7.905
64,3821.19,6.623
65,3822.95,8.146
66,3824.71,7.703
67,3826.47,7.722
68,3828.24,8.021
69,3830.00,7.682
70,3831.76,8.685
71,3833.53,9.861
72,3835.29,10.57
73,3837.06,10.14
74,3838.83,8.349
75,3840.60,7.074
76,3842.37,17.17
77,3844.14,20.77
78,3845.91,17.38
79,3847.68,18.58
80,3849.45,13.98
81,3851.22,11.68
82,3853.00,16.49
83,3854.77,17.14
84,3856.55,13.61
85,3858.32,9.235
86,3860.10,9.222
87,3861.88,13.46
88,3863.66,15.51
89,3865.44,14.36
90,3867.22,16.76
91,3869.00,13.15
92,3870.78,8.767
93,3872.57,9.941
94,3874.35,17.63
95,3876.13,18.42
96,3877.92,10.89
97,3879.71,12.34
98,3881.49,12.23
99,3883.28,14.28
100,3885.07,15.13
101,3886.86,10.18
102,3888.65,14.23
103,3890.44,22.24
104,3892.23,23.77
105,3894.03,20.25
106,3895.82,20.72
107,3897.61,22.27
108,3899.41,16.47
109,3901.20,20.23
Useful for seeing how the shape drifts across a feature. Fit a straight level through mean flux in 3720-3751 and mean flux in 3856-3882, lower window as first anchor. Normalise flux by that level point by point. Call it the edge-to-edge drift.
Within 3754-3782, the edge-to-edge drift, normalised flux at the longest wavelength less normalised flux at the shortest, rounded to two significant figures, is 0.44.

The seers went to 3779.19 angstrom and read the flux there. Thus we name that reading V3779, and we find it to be 28.36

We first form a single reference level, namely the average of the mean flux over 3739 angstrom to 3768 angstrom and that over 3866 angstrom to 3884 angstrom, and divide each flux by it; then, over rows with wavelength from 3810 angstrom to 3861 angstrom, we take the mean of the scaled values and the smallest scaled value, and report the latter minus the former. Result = -0.40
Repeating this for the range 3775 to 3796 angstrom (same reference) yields -0.51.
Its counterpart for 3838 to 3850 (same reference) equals -0.56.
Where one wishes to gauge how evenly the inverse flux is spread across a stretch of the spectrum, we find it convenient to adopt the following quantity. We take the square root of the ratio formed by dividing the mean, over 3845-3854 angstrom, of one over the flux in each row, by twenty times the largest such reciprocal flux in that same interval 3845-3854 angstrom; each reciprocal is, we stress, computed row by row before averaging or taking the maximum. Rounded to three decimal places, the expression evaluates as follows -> 0.196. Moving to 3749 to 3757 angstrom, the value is 0.172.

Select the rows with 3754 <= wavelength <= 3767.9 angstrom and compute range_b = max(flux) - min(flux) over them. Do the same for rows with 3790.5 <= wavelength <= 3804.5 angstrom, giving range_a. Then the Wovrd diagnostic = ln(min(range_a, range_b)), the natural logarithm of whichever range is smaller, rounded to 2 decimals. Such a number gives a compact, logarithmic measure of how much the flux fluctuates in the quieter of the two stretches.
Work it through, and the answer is 2.41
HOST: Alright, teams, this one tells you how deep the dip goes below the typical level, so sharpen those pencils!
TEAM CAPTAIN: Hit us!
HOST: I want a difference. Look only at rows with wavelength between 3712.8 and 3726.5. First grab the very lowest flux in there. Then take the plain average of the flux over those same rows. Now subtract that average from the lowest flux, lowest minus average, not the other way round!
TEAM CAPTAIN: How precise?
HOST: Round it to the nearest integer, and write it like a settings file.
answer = -11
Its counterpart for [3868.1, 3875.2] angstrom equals -4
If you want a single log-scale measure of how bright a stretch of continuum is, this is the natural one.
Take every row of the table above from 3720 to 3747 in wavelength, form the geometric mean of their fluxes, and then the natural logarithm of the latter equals 2.4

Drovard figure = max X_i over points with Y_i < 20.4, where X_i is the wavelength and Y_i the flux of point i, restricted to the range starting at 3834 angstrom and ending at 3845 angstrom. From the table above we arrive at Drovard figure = 3842.37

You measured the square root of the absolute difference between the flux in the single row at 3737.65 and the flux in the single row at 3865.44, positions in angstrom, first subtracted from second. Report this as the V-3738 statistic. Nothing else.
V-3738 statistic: 2.5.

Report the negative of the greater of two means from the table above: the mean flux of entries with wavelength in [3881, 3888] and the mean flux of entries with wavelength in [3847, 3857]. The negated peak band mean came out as -15.2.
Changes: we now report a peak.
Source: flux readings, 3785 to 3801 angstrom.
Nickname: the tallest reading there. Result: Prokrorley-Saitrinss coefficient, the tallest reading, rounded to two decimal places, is 20.71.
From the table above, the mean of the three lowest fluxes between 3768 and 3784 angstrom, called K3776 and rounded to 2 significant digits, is 24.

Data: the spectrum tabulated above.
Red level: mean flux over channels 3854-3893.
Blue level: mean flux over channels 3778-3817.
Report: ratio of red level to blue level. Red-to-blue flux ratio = 0.72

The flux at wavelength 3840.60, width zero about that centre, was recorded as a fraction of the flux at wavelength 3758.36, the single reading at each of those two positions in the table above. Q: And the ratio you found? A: 0.60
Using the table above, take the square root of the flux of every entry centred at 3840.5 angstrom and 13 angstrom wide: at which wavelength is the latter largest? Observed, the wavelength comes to 3844.14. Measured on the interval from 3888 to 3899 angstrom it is 3892.23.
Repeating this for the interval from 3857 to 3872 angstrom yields 3867.22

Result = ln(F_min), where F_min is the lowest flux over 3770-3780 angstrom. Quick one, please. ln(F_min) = 3.2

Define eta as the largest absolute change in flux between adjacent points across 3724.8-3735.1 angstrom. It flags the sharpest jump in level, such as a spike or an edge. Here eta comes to 8.4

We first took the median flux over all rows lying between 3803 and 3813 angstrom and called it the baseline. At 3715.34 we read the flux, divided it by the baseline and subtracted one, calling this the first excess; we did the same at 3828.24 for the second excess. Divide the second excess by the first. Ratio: -7.4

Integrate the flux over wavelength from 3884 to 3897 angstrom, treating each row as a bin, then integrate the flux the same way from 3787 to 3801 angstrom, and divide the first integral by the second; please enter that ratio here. 1.0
